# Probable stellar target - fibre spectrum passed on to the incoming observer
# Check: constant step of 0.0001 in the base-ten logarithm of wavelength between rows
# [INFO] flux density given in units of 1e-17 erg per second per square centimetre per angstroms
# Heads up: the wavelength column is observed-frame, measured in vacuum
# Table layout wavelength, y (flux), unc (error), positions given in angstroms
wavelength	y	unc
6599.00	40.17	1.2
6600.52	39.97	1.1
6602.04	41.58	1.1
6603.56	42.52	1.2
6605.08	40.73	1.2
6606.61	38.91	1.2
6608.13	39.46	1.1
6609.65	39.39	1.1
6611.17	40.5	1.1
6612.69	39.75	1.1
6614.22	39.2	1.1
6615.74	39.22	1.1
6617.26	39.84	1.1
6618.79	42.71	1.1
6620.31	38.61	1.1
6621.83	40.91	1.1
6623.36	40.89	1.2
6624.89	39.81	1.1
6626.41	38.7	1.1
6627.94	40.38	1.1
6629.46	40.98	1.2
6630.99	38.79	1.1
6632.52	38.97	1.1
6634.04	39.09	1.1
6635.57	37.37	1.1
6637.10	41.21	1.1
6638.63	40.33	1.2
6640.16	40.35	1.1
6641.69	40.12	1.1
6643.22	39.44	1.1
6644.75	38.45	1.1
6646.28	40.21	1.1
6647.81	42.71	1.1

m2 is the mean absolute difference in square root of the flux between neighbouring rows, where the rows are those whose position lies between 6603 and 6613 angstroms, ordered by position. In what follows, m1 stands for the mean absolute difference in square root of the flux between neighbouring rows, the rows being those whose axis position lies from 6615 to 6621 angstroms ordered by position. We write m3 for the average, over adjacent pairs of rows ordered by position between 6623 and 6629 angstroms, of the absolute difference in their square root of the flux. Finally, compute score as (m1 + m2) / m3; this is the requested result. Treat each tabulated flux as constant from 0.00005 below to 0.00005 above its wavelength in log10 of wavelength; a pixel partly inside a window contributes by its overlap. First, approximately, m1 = 0.198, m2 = 0.080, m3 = 0.102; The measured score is 2.7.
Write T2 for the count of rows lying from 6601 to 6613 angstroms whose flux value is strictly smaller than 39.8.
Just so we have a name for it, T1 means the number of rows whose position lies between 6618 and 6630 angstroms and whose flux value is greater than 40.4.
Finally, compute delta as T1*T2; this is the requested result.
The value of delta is 16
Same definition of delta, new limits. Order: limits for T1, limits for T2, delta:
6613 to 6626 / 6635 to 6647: 9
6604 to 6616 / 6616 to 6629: 4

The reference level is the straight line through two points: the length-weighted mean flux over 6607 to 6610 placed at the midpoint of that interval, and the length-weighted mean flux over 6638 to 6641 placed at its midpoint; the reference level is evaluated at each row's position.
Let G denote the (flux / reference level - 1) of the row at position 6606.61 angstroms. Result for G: -0.011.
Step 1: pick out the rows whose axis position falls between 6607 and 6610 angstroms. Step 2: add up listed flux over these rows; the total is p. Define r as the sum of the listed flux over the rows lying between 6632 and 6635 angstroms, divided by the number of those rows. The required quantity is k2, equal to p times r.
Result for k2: 3078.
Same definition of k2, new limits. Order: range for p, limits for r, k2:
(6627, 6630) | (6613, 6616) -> 3190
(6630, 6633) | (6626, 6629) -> 3075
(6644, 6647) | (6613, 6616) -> 3084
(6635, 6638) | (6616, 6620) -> 3243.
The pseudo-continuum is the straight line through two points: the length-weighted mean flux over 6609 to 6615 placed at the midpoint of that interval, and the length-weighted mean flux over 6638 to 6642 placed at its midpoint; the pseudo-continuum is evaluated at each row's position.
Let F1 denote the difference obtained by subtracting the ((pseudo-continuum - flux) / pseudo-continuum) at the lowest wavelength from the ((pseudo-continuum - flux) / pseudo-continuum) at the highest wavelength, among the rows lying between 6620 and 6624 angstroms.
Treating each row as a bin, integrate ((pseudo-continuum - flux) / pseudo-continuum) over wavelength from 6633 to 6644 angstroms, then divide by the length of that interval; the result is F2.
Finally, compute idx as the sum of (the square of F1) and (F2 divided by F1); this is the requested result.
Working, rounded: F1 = -0.06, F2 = 0.0137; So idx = -0.2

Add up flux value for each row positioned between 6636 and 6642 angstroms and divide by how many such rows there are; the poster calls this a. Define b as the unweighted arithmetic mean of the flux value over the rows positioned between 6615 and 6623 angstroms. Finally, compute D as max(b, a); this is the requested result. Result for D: 40.50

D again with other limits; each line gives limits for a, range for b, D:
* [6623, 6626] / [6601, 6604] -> 42.05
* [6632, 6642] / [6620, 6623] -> 39.76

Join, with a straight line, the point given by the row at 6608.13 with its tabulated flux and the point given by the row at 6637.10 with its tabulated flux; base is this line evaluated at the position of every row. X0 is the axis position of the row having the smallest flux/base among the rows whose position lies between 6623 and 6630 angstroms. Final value 6626.41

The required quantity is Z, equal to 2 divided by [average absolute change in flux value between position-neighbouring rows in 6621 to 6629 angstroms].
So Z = 2.1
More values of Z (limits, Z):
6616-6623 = 0.6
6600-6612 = 1.8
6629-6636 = 1.9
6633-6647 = 1.6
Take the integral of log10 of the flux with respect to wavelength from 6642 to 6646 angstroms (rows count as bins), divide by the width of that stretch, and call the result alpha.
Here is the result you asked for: 1.59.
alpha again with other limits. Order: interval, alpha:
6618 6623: 1.61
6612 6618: 1.60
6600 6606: 1.61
